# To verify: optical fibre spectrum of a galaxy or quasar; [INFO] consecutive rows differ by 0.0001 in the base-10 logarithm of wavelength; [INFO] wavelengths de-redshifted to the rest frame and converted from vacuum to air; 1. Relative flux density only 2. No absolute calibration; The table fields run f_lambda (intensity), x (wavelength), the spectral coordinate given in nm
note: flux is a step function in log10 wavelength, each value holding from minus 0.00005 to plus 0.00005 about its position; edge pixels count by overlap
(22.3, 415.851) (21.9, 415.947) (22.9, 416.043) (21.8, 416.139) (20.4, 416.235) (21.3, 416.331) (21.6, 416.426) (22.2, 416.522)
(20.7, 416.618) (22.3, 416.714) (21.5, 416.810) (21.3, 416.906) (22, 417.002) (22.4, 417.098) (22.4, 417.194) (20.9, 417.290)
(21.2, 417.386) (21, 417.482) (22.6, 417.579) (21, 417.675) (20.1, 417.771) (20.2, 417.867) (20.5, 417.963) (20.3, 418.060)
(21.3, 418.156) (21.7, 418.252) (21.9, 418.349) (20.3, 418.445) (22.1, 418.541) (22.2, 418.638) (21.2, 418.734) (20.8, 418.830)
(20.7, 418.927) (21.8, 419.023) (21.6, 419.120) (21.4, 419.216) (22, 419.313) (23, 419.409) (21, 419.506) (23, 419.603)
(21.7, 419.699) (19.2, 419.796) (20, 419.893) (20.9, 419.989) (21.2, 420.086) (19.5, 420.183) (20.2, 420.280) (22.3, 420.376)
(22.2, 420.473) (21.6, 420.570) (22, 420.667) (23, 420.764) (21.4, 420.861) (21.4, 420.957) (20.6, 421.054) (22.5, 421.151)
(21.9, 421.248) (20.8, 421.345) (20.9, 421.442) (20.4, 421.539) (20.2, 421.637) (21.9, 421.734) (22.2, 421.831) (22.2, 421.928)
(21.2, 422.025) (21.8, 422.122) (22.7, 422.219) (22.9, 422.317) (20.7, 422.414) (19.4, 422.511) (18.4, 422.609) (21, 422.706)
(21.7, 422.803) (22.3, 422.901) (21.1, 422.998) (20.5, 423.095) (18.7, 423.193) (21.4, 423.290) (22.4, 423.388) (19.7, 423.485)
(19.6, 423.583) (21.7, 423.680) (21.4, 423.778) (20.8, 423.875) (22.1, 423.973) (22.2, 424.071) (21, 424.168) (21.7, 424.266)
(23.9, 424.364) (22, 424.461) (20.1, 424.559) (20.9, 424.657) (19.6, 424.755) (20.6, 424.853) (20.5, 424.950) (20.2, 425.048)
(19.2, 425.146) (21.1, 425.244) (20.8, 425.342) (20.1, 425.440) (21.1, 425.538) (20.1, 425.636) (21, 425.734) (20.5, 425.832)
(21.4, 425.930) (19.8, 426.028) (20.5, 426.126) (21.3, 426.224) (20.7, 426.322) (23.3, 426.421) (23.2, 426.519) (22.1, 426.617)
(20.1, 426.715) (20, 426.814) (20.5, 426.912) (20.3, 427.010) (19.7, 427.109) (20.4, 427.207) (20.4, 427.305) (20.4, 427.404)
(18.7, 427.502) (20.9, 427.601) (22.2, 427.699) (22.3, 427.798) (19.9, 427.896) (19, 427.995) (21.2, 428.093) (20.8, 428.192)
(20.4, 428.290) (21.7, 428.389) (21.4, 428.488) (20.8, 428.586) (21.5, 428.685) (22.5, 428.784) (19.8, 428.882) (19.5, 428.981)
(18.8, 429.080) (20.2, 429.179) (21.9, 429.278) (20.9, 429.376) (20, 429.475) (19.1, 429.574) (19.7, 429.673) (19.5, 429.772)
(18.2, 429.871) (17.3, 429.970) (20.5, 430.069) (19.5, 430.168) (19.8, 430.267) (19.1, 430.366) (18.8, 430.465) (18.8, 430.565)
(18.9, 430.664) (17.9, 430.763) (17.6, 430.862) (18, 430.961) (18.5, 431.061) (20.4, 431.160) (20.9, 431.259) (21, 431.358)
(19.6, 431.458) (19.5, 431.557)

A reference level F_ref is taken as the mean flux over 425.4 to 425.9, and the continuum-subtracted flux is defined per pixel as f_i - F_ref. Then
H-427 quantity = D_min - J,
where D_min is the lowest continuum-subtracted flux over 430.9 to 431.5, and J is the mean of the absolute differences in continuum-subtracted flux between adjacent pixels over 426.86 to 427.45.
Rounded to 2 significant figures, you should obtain -2.9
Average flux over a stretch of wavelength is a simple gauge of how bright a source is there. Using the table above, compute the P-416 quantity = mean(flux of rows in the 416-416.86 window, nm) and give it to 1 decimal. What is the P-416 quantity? 21.6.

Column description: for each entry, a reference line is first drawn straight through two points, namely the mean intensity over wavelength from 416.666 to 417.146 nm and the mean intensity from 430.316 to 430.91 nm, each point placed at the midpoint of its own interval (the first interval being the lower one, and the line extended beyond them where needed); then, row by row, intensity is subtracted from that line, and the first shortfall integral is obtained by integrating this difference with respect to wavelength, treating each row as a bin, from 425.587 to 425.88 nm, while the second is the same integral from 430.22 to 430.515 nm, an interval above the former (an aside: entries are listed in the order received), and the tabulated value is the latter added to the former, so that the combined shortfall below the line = -0.4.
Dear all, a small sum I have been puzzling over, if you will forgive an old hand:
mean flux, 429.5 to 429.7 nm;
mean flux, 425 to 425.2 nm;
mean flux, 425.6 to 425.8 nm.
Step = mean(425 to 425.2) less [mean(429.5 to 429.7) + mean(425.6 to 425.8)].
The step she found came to -20.3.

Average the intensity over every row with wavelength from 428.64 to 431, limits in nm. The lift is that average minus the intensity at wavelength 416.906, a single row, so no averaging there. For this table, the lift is -1.8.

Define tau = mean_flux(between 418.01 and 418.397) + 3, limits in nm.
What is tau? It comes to 24.3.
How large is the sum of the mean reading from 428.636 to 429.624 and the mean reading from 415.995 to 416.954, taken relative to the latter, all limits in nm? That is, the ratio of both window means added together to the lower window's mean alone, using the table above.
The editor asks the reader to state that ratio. 1.95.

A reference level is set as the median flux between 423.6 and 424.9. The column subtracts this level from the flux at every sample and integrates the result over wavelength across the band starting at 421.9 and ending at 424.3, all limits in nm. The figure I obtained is -0.6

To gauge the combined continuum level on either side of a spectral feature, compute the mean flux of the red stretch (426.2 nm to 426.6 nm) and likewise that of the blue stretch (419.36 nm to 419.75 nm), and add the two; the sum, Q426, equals 44.3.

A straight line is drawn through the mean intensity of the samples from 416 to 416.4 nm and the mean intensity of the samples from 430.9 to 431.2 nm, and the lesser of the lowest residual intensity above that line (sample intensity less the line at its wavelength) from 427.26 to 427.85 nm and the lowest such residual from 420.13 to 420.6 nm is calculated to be -1.4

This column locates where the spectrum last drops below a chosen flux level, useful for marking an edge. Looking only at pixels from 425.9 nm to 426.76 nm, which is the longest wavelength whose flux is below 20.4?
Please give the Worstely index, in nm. 426.715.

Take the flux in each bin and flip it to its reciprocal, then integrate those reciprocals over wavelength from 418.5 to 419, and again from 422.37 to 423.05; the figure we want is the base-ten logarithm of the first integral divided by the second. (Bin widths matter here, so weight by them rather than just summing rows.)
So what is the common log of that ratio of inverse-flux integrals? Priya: -0.2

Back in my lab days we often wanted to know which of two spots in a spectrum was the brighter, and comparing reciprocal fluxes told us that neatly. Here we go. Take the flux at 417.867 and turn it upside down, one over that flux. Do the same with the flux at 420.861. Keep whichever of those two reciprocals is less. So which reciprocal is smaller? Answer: 0.0467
